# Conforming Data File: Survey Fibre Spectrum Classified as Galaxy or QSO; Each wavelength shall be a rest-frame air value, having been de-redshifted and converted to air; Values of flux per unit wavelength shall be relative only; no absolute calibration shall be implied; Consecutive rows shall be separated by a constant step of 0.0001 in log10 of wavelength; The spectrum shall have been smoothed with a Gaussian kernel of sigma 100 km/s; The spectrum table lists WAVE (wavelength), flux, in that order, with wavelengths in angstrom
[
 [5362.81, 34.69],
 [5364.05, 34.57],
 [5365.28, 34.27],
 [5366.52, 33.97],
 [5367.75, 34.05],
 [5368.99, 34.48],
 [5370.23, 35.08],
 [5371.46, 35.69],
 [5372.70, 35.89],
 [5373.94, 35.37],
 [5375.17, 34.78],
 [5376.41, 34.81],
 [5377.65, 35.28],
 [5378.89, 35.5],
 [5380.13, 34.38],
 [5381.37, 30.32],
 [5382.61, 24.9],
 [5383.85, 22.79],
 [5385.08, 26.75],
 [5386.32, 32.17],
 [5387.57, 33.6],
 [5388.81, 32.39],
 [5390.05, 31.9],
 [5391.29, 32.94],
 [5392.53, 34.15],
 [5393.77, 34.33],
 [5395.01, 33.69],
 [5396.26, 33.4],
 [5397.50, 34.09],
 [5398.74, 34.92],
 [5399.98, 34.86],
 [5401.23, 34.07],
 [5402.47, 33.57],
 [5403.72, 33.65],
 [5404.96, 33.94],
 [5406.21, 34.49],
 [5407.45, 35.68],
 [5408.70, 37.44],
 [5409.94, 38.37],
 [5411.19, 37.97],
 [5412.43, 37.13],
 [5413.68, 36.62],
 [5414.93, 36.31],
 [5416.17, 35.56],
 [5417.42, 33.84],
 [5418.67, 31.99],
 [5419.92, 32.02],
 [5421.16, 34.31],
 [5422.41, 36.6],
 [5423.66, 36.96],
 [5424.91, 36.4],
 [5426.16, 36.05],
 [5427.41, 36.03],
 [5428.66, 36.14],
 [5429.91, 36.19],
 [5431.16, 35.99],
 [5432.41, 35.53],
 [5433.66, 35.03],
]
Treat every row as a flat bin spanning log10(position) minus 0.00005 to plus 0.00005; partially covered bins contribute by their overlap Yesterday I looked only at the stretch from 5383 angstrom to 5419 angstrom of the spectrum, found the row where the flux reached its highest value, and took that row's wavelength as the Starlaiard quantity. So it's 5409.94 angstrom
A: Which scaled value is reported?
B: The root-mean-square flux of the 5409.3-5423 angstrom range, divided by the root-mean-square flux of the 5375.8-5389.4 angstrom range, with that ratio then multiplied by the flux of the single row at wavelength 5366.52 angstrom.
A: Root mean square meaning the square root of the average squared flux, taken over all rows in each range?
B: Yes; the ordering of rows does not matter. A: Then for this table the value 38.4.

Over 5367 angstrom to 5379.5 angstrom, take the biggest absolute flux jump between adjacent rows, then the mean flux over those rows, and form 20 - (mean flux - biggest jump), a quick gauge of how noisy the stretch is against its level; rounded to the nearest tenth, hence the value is -14.5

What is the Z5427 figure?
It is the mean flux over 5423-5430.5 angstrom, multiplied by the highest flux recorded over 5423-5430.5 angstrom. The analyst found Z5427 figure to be 1341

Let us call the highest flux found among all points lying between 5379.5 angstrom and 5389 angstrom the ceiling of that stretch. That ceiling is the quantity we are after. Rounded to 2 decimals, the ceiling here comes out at 34.38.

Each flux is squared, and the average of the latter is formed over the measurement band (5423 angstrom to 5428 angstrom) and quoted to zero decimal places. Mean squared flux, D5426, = 1322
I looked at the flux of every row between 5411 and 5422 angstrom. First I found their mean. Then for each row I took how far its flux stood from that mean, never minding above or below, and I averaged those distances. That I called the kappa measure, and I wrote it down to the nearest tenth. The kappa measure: 1.8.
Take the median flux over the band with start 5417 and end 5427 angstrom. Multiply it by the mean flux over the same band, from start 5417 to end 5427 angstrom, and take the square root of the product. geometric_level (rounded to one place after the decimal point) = 35.0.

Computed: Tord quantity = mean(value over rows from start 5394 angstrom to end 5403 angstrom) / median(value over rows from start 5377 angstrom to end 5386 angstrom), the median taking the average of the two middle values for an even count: 1.12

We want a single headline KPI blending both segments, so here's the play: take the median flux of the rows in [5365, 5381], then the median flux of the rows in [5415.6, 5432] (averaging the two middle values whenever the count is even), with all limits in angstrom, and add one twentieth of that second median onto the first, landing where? 36.6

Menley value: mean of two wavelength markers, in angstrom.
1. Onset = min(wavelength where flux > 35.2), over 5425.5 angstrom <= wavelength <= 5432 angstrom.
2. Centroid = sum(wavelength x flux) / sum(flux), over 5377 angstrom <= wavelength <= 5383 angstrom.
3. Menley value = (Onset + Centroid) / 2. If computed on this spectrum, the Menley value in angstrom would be 5403.0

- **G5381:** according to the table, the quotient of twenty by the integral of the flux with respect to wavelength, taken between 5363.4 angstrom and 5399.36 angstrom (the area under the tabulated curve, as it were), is 0.02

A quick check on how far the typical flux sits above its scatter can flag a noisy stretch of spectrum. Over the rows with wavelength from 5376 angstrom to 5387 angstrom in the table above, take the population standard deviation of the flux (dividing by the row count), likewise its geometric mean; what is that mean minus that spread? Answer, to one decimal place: 25.8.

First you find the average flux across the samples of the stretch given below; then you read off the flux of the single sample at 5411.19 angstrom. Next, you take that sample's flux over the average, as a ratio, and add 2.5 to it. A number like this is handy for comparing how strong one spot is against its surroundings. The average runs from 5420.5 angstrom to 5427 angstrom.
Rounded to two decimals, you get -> 3.55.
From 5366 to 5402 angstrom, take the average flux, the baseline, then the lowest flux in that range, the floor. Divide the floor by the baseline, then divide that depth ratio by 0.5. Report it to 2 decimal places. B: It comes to 1.38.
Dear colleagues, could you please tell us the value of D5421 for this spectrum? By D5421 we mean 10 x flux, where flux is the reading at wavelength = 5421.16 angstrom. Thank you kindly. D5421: 343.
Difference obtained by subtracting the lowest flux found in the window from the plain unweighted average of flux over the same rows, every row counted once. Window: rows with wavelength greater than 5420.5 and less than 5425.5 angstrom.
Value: 1.8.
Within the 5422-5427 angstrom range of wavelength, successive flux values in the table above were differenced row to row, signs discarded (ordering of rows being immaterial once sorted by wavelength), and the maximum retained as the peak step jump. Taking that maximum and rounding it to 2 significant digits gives 0.56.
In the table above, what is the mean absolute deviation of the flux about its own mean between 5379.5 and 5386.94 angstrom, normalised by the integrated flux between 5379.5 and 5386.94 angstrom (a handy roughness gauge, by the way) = 0.018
